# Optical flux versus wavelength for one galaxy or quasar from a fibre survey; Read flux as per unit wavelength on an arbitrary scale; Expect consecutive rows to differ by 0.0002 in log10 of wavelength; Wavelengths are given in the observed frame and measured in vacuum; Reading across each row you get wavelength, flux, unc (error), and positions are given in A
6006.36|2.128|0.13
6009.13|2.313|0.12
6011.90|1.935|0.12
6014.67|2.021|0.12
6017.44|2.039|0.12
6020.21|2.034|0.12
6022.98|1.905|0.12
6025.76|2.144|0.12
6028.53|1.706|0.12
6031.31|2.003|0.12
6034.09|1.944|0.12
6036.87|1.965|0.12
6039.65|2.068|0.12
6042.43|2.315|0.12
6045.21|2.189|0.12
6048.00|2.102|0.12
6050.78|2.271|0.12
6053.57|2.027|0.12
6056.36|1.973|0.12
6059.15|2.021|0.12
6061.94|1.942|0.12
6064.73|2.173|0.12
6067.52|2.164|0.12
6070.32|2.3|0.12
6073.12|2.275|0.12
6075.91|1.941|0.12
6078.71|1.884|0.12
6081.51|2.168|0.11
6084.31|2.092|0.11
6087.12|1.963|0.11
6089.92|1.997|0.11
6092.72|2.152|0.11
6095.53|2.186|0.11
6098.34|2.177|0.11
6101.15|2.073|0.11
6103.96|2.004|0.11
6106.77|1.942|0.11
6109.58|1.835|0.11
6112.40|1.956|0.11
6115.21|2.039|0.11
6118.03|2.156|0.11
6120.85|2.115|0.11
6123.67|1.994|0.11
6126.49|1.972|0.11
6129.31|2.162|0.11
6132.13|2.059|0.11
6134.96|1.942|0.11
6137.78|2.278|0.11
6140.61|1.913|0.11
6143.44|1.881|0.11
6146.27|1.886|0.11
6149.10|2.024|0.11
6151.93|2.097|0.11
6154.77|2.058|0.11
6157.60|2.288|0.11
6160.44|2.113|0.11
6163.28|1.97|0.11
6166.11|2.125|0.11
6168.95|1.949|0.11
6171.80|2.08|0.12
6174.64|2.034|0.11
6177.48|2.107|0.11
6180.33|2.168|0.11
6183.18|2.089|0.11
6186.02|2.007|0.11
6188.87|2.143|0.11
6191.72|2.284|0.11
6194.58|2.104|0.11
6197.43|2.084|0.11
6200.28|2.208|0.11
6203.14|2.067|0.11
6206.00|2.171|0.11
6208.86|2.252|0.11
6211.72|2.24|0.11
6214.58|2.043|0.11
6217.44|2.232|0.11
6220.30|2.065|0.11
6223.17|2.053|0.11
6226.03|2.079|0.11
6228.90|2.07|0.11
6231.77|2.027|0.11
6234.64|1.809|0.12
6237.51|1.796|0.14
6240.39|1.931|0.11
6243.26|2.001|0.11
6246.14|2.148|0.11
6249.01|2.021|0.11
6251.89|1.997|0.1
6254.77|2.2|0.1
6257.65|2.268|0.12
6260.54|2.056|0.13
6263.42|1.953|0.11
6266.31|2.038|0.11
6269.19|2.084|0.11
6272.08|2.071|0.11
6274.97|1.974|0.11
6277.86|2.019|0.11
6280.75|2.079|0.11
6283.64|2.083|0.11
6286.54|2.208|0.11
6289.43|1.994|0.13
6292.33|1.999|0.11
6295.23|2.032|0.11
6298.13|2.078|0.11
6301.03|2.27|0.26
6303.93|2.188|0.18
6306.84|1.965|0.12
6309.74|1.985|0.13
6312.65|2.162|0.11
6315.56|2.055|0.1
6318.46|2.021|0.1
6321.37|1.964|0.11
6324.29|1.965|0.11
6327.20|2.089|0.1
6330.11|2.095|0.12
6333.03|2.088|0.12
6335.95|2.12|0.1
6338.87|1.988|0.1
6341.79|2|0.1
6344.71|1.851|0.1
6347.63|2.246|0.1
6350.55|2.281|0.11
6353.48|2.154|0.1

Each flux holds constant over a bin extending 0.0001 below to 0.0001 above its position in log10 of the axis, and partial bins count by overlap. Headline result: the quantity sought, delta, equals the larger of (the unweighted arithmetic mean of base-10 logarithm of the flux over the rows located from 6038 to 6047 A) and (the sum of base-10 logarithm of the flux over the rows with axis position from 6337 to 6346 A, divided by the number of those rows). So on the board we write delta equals 0.340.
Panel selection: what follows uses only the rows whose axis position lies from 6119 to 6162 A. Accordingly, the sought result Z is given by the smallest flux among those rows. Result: 1.881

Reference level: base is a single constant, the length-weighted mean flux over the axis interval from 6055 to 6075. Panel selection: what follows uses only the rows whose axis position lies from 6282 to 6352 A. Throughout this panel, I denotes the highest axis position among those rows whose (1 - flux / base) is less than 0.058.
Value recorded 6350.55 A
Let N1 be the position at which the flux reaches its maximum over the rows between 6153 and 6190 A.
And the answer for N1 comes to 6157.60 A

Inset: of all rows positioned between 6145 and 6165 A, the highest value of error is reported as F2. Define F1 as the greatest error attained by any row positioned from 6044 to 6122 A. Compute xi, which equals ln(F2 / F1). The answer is -0.09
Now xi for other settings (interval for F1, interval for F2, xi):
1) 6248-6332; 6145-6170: -0.86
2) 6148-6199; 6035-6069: 0.00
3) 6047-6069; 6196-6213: -0.09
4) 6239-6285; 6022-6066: -0.08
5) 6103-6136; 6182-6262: 0.24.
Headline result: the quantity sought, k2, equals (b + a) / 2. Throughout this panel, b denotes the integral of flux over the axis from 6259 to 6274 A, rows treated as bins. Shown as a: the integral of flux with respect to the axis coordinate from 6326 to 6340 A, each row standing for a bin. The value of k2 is 29.8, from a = 29.1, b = 30.6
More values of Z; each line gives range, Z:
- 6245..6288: 1.953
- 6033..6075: 1.942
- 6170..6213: 2.007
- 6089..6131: 1.835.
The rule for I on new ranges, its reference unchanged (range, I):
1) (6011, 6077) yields 6073.12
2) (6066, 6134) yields 6132.13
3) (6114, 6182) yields 6180.33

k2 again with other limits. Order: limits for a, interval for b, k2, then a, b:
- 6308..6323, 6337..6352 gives 30.8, 30.5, 31.1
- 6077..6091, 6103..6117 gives 27.8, 28.3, 27.4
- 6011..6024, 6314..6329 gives 28.1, 25.9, 30.3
